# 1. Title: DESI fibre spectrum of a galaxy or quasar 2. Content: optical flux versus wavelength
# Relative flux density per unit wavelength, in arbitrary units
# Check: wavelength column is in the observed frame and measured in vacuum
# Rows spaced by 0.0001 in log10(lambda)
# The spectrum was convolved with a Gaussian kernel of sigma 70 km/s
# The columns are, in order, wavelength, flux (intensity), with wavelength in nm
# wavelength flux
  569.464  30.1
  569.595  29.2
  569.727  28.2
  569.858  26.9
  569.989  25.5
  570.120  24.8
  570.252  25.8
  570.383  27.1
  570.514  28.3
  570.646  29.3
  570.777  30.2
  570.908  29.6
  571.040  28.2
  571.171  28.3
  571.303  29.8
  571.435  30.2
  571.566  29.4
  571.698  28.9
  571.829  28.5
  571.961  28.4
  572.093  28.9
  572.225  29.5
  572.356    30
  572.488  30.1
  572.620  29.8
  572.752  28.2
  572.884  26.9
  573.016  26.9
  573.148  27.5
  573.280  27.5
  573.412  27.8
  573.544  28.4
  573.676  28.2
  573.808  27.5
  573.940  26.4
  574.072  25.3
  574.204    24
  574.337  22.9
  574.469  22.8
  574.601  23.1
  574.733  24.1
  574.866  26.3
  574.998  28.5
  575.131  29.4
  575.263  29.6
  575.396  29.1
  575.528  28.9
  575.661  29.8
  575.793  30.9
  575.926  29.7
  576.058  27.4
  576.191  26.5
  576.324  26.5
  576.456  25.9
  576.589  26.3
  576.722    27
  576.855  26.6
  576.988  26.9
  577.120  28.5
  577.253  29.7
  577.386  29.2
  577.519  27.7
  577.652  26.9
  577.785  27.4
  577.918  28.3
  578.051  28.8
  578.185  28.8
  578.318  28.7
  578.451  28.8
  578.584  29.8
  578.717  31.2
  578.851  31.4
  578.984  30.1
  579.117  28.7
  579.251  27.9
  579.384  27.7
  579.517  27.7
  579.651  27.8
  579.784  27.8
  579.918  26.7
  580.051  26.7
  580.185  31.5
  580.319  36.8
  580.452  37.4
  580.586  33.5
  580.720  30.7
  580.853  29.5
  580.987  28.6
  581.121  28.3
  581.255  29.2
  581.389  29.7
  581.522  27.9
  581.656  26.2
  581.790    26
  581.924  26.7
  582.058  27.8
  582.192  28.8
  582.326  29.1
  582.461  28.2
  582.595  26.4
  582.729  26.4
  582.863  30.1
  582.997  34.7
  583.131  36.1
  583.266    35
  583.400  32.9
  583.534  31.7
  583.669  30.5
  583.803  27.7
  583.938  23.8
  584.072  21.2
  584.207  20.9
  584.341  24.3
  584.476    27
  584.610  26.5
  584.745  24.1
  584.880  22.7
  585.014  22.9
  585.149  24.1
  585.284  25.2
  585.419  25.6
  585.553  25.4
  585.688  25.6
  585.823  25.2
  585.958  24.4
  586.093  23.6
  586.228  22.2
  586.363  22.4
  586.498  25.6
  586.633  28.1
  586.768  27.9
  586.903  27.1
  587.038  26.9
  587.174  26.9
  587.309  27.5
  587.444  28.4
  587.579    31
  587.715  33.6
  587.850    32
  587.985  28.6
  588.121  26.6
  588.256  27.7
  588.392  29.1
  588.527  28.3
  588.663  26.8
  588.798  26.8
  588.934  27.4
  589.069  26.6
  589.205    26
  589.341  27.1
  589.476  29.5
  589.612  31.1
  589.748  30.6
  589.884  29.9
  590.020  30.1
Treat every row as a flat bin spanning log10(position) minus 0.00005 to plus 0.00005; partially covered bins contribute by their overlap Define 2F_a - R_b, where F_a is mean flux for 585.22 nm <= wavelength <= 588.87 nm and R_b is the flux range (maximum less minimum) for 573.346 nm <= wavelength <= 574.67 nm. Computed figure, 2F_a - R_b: 48.4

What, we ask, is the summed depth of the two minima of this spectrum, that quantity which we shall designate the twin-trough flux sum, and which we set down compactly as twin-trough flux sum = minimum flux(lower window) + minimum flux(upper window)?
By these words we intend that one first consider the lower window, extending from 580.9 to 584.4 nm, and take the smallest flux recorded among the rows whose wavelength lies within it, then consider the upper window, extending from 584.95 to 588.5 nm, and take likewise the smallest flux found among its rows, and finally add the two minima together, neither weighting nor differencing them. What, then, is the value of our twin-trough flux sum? 43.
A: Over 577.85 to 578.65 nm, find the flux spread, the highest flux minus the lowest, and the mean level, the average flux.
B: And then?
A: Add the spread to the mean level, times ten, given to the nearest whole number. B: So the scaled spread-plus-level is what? 304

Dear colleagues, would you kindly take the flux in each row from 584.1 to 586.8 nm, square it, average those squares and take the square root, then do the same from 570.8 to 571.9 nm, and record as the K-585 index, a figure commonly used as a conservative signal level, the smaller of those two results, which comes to 24.8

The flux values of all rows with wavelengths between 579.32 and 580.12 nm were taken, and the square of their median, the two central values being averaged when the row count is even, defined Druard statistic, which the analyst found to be 767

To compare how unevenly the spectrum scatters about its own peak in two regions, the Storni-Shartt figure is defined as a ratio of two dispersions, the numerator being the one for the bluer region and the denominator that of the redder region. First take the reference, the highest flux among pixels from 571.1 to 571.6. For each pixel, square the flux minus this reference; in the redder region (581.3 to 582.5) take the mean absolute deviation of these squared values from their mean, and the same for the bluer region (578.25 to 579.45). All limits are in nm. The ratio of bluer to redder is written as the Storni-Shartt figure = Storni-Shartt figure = 0.3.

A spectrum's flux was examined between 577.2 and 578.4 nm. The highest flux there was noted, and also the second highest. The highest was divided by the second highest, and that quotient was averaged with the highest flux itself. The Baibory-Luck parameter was 15.4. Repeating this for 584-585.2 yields 14.0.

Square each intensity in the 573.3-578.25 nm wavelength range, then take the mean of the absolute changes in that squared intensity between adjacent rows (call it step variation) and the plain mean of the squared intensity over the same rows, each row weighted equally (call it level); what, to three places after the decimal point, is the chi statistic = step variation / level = 0.061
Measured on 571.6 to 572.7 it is 0.024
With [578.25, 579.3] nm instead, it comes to 0.060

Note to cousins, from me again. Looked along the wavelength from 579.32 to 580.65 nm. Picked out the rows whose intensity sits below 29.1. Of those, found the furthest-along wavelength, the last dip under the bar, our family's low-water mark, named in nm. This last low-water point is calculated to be 580.051 nm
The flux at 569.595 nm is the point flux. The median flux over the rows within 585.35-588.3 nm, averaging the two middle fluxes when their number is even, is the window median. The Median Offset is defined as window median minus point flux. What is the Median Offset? -2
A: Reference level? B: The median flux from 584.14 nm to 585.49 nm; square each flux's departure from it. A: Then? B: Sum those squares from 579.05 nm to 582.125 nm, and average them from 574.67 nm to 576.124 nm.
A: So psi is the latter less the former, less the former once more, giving -1521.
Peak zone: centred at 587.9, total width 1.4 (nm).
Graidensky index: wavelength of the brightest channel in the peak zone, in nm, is 587.715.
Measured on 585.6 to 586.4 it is 585.688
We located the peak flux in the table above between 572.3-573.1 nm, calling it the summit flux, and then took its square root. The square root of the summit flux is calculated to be 5.49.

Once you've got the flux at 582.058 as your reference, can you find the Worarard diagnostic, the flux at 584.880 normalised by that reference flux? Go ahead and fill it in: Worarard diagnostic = 0.82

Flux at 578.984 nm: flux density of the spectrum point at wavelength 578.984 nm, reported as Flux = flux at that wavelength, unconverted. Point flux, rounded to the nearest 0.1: 30.1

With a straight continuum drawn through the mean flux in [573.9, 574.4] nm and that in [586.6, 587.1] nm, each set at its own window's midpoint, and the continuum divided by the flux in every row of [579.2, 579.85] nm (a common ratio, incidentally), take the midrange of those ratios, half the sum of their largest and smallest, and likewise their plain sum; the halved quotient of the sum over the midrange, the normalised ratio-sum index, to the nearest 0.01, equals 2.50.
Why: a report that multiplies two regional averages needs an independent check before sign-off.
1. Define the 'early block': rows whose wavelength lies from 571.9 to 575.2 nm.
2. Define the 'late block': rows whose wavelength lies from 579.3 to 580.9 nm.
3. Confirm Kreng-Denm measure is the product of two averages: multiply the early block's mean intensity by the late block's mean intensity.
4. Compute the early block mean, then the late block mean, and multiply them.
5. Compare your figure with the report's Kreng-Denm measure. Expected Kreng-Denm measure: 823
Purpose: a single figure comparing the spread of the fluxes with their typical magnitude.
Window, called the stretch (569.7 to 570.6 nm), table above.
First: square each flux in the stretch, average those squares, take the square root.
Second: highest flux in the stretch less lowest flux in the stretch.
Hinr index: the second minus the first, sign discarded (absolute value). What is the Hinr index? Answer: 23.2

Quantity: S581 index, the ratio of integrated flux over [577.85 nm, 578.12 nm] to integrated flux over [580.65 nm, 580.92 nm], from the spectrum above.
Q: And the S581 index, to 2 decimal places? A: 0.94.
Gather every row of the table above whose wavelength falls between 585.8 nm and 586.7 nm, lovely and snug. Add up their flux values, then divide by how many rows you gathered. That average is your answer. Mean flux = 24.5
